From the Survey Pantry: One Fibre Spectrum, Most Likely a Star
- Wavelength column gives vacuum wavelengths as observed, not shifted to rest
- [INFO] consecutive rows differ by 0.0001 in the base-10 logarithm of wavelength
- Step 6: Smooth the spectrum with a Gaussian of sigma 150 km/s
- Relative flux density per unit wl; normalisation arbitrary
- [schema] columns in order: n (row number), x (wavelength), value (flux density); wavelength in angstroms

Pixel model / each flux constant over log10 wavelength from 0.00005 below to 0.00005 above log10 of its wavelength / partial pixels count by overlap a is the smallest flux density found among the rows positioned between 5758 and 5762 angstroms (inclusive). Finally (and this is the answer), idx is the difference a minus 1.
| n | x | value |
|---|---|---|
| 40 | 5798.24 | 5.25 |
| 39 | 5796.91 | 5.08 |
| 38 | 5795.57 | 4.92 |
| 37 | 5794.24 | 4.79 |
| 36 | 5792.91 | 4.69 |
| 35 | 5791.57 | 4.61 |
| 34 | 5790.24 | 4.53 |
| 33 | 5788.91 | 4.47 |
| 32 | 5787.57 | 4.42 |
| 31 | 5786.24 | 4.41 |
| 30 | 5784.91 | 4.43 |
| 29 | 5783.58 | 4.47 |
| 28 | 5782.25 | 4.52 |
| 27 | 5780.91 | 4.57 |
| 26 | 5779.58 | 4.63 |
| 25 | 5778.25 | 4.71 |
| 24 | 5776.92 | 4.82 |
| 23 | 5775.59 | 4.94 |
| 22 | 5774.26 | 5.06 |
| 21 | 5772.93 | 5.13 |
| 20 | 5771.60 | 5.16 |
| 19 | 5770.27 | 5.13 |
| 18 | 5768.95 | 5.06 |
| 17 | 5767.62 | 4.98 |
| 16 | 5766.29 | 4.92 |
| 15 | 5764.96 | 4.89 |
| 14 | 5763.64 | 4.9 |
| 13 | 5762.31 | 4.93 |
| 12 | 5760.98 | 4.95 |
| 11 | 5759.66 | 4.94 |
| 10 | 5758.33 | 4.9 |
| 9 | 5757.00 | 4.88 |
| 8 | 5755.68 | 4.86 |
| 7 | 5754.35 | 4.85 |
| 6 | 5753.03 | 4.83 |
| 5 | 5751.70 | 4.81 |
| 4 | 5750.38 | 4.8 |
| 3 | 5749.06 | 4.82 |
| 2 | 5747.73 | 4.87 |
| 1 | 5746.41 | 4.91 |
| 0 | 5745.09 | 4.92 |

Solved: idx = 3.9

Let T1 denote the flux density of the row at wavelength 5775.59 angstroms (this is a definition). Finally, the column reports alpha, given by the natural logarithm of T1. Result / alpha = 1.60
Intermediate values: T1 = 4.94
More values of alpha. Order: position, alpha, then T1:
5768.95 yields 1.62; 5.06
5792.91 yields 1.55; 4.69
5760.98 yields 1.60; 4.95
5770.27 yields 1.64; 5.13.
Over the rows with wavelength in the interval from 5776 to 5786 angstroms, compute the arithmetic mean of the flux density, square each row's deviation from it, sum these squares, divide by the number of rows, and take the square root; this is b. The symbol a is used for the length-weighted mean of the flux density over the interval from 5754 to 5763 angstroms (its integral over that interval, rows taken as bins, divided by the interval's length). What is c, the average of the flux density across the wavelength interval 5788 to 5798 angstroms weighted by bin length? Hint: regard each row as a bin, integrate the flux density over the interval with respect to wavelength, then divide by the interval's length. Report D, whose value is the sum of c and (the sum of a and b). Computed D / 9.77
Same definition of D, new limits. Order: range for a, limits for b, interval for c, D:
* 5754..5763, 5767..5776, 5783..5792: 9.45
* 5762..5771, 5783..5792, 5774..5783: 9.78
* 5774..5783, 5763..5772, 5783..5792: 9.31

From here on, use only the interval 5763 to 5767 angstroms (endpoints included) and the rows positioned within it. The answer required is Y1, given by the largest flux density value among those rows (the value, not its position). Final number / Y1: 4.92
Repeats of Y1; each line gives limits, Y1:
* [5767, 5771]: 5.13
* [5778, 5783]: 4.71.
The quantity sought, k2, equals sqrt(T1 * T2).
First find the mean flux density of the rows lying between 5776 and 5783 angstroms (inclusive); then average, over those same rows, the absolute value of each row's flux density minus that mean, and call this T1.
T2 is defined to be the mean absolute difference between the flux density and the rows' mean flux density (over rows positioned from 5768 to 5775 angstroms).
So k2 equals 0.059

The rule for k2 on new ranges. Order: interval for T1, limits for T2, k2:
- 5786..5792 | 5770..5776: 0.066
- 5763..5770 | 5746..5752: 0.046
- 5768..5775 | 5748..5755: 0.024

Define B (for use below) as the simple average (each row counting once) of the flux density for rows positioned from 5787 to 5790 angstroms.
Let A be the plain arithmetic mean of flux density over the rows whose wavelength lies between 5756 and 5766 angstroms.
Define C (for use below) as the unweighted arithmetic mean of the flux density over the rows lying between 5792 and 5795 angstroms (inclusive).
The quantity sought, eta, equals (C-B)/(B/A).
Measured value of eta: 0.33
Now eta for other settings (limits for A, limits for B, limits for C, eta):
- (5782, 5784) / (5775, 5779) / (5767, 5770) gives 0.18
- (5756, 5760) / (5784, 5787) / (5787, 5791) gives 0.06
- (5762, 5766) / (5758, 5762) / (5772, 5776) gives 0.11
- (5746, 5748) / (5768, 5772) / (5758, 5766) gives -0.19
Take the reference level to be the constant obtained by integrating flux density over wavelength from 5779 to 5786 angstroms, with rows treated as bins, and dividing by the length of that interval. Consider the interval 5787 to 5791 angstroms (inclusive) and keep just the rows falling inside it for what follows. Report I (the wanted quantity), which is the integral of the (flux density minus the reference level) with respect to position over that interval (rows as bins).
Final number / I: -0.1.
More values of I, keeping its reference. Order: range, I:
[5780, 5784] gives 0.1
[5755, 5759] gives 1.5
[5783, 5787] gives -0.3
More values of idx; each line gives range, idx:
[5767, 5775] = 4.0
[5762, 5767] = 3.9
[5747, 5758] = 3.8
